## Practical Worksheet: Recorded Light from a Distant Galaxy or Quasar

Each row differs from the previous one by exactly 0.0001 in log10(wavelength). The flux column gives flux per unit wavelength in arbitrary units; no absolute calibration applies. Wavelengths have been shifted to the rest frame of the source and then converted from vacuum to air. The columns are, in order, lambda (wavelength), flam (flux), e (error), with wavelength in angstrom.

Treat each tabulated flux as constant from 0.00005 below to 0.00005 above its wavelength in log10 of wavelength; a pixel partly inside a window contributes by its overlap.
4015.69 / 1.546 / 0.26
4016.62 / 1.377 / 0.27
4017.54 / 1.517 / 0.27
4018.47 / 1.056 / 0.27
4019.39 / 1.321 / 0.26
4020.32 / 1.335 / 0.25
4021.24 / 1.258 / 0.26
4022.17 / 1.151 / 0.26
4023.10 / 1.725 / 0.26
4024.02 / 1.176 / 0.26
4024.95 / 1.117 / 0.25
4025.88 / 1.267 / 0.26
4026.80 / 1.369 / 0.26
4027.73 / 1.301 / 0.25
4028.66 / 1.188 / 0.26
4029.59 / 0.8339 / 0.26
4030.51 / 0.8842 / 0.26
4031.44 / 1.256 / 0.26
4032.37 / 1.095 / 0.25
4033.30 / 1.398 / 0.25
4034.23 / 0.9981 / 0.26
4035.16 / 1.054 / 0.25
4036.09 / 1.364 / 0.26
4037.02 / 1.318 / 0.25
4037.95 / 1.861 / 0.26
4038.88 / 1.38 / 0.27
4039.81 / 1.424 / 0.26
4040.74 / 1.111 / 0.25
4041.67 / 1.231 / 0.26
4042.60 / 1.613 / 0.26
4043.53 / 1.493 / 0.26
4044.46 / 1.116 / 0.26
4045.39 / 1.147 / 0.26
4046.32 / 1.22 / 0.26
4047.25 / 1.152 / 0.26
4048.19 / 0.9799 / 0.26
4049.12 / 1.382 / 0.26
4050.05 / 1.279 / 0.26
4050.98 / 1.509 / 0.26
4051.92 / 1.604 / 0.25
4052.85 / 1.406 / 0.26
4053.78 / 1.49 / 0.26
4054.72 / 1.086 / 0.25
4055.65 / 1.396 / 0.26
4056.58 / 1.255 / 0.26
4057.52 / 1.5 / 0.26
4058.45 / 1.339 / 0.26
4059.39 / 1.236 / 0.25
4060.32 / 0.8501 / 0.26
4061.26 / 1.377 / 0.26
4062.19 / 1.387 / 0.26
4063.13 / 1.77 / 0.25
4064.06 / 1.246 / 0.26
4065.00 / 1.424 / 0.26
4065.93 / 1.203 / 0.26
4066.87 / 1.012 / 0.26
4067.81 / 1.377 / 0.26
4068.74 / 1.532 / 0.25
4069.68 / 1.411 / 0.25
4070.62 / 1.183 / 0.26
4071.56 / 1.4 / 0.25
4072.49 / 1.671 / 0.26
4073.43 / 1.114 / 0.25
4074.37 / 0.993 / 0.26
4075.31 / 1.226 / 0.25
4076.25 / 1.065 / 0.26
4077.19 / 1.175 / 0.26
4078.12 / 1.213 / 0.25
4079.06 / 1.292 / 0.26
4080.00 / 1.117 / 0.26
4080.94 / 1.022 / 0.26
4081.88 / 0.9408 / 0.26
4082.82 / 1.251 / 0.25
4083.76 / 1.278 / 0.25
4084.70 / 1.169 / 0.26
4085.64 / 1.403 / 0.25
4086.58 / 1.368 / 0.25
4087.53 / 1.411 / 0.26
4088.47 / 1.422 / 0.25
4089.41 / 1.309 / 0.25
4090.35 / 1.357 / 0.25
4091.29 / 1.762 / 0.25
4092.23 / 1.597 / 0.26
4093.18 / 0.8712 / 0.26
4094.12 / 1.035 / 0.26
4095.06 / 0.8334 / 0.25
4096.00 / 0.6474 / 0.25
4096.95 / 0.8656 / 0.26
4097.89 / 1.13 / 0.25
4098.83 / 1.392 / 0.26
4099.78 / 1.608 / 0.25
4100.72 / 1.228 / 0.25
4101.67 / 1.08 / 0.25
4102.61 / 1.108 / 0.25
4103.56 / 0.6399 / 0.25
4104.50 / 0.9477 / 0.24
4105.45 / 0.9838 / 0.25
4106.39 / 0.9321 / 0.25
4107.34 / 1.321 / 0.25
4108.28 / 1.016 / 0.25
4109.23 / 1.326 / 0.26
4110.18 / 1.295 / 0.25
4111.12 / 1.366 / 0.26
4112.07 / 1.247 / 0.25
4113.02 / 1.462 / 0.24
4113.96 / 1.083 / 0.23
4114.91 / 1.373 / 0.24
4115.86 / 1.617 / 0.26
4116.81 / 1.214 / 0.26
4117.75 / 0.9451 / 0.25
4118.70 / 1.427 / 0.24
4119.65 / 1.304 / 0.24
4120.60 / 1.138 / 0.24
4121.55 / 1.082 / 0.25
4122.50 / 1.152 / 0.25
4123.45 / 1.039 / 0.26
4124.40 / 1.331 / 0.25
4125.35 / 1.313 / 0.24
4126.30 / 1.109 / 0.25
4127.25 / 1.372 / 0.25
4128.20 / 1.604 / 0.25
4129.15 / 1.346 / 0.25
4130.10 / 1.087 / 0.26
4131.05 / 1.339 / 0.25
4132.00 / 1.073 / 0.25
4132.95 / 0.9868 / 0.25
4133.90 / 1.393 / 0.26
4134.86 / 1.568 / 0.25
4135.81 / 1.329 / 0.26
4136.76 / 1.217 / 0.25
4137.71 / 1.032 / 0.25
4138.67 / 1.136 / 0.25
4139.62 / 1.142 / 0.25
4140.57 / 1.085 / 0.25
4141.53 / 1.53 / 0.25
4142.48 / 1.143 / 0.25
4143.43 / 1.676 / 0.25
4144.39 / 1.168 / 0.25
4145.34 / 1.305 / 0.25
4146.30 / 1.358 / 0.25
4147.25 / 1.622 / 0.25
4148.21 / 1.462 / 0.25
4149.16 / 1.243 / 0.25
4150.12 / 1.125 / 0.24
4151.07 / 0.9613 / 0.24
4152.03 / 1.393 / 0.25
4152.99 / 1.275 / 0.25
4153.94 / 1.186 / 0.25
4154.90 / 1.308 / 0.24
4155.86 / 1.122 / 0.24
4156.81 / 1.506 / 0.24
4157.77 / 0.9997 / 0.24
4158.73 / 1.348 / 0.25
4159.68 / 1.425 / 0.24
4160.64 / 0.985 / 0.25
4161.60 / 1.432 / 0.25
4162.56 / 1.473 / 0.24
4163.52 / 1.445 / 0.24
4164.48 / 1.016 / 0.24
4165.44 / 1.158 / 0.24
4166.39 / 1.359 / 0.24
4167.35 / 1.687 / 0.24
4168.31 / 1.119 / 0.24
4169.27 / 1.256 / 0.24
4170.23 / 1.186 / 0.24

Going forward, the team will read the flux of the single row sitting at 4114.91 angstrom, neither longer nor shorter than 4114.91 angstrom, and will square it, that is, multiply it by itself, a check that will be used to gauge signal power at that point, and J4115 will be 1.89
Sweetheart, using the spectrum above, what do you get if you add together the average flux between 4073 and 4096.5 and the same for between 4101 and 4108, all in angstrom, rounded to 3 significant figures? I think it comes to 2.20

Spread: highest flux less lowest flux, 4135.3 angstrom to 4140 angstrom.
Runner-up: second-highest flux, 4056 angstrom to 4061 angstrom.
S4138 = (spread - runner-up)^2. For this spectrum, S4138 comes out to 1.1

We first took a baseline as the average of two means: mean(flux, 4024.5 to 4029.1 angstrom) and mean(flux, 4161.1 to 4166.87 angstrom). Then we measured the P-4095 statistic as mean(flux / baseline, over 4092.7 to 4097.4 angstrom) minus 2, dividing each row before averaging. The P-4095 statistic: -1.34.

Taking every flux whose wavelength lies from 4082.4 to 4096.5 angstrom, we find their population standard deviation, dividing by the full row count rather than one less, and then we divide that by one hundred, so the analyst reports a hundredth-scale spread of 0.0029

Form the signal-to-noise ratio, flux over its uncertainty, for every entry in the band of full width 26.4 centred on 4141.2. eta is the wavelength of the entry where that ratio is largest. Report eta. 4143.43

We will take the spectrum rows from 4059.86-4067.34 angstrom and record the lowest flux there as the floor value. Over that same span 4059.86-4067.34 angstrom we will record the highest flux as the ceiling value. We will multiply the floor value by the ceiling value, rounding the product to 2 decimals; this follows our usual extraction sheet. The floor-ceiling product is 1.50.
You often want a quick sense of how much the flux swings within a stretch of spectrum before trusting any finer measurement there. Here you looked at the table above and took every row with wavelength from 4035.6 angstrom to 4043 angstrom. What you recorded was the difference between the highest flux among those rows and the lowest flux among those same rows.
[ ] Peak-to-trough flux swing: 0.75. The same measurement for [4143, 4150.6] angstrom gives 0.55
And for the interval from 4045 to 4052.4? 0.62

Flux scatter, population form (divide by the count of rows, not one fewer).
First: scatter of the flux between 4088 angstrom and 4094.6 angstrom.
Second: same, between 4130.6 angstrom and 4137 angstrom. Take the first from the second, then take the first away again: -0.39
